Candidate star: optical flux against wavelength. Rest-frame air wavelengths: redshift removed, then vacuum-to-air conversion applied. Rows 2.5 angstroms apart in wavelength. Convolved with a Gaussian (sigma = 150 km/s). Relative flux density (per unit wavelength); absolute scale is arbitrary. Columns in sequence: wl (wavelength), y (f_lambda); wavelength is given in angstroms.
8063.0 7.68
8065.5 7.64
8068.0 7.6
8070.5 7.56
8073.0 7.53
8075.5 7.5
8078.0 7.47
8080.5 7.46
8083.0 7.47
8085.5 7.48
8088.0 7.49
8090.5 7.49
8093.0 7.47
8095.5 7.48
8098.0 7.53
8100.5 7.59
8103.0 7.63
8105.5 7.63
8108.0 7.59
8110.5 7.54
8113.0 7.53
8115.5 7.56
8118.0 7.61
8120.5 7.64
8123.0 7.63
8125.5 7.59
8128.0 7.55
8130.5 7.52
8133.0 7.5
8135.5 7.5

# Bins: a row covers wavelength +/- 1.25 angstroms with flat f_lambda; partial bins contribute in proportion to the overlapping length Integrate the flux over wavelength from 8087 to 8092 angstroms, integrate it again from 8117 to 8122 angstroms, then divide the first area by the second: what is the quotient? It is 0.98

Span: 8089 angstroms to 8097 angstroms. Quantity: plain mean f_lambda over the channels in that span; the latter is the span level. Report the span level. 7.48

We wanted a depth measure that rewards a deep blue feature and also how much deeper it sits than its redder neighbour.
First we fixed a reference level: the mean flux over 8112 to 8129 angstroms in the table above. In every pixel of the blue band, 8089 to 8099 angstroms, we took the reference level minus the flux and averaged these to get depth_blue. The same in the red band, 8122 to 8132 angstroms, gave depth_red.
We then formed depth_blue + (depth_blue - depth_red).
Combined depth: 0.17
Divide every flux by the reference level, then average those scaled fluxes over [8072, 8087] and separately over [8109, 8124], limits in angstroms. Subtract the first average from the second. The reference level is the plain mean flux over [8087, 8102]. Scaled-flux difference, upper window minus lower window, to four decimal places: 0.0133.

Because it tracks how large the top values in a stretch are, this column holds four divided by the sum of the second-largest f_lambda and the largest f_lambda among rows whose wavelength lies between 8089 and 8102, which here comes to 0.265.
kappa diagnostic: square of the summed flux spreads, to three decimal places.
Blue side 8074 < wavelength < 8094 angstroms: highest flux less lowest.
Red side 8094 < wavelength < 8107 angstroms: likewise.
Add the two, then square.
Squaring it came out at 0.036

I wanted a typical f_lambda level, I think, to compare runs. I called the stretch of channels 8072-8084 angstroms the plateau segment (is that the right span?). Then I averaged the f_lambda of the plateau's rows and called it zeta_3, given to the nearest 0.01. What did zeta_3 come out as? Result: 7.49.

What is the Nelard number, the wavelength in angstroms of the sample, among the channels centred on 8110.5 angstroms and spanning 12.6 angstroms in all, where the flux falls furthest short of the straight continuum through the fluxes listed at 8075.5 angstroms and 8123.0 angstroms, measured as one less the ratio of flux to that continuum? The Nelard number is 8113.0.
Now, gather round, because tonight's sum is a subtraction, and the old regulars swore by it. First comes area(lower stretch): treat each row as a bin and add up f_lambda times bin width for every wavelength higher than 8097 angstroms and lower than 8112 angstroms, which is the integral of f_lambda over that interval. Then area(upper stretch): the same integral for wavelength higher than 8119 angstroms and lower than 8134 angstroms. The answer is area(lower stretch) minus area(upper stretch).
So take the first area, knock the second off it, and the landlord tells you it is 0.2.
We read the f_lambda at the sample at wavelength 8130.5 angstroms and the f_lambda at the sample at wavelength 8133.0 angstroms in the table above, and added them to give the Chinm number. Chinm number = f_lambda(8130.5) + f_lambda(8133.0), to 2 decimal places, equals 15.02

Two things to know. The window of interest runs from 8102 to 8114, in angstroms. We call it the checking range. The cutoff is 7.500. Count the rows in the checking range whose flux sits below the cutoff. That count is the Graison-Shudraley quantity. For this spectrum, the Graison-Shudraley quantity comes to 0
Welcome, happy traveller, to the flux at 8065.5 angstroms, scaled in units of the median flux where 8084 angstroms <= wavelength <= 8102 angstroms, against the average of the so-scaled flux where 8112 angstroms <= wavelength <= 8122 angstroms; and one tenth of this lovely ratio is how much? 0.101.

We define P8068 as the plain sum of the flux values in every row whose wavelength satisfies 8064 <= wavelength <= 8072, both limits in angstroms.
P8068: 22.8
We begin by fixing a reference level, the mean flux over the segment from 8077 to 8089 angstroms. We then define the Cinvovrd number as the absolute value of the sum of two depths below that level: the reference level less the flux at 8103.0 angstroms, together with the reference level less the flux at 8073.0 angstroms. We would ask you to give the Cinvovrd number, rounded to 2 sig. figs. 0.21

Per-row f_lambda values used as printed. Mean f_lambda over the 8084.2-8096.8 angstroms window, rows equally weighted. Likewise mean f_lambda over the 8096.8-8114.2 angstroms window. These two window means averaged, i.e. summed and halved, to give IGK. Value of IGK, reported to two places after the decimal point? 7.53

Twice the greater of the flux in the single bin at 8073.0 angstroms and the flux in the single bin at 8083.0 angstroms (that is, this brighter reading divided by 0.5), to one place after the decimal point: 15.1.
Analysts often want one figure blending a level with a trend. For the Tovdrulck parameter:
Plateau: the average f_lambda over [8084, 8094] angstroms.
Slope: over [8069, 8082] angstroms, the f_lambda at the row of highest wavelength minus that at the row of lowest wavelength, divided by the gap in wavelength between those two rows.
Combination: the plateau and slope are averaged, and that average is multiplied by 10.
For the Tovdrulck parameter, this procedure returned 37.36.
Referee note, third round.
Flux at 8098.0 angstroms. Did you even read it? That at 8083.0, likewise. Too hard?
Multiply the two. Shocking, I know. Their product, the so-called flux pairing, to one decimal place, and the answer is 56.2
